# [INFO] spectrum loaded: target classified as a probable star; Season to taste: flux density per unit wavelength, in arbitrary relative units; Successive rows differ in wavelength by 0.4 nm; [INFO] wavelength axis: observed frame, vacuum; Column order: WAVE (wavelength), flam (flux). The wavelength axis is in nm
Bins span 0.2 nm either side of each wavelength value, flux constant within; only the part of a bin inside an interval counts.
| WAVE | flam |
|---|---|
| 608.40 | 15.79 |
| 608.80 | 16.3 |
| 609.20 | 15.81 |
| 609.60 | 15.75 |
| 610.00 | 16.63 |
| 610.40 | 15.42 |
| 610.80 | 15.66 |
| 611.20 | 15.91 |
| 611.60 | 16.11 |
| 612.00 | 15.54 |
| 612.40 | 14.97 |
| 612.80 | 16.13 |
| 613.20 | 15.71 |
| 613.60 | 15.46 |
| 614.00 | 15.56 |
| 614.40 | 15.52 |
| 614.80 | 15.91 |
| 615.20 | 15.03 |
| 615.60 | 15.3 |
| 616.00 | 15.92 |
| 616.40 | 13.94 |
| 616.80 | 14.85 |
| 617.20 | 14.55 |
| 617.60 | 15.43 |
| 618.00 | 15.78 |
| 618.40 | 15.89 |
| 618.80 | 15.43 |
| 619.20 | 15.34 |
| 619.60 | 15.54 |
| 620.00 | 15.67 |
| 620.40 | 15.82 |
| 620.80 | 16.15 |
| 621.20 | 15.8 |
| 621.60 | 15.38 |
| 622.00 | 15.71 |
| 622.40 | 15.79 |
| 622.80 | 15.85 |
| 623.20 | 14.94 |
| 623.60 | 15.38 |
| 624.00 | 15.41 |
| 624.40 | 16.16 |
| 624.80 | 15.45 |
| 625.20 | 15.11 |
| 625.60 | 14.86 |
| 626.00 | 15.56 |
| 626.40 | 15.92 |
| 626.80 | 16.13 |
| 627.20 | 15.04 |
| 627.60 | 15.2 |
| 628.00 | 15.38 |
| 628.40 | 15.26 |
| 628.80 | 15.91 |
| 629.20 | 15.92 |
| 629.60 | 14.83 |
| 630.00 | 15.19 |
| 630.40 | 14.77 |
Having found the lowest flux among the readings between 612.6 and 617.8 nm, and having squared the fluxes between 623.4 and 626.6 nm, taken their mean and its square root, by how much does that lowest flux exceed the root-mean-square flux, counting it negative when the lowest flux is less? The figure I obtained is -1.55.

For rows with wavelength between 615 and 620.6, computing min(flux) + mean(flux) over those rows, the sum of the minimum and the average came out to 29.3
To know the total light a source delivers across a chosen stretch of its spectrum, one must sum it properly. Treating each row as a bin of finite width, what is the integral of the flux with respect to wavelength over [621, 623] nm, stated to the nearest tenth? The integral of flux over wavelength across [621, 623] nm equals 31.4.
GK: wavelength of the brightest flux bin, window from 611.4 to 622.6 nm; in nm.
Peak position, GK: 620.80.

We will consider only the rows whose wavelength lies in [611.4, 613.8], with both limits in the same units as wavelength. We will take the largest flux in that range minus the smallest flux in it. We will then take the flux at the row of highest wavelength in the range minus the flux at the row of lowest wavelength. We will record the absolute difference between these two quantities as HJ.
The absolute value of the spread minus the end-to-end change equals 1.81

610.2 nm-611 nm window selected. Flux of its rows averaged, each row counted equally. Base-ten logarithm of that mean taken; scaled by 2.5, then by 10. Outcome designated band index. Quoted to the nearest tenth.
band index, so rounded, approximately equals 29.8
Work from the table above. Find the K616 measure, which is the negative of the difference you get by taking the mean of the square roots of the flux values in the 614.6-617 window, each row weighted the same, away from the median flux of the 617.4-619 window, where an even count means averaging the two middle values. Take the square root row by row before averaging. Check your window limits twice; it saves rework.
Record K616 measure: -11.7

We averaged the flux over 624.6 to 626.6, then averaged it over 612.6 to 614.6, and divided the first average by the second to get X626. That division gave 0.98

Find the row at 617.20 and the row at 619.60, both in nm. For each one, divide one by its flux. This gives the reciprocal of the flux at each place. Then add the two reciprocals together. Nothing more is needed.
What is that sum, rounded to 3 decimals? 0.133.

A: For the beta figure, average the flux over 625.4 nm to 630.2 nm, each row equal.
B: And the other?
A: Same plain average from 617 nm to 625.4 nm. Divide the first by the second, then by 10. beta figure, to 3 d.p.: 0.099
